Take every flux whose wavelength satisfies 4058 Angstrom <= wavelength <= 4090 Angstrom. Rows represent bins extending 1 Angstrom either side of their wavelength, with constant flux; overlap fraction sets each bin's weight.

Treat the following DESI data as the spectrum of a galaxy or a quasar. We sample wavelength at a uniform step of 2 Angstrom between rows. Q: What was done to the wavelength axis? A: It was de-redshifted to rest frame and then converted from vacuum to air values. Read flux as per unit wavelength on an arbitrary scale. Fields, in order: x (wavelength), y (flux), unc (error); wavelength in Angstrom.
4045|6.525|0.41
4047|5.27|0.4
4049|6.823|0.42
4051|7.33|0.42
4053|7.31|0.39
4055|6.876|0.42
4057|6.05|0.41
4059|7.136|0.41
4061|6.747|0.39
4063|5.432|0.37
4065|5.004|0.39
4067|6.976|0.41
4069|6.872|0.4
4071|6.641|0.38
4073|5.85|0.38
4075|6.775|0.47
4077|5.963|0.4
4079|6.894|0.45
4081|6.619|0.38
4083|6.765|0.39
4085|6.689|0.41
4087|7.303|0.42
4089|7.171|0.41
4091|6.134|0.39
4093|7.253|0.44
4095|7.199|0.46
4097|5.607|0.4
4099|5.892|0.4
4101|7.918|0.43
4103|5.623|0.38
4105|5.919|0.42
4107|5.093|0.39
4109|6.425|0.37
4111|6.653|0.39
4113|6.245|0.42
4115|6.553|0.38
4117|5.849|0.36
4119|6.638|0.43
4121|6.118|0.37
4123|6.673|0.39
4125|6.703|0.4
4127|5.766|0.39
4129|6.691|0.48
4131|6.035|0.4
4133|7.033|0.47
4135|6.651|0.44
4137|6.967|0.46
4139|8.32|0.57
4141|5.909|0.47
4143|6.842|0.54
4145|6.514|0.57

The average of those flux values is 6.55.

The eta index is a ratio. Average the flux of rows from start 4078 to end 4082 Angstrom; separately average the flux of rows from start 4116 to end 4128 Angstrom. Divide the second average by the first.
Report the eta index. 0.93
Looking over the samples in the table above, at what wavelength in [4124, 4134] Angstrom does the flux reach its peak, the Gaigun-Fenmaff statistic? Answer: 4133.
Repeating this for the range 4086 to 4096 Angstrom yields 4087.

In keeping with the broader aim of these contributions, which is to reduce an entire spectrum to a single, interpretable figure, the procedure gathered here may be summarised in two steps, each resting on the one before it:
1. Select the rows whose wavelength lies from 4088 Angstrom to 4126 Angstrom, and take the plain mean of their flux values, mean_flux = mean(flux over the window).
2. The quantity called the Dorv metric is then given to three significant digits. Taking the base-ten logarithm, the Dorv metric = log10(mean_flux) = 0.806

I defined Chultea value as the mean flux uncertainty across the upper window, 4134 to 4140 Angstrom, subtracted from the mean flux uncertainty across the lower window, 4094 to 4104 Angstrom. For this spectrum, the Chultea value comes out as -0.076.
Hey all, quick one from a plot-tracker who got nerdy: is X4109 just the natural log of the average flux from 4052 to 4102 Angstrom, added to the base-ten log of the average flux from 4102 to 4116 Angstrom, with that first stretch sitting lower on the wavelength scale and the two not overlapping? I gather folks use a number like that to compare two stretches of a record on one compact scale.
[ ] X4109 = 2.67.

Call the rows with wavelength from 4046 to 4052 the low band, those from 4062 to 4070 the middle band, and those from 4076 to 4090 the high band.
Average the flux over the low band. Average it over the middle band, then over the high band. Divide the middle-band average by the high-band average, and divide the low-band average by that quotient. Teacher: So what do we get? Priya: 7.2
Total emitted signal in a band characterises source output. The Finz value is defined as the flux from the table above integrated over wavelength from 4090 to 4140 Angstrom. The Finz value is 324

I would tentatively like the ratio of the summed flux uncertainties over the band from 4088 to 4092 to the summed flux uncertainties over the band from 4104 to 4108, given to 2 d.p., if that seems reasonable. 0.99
